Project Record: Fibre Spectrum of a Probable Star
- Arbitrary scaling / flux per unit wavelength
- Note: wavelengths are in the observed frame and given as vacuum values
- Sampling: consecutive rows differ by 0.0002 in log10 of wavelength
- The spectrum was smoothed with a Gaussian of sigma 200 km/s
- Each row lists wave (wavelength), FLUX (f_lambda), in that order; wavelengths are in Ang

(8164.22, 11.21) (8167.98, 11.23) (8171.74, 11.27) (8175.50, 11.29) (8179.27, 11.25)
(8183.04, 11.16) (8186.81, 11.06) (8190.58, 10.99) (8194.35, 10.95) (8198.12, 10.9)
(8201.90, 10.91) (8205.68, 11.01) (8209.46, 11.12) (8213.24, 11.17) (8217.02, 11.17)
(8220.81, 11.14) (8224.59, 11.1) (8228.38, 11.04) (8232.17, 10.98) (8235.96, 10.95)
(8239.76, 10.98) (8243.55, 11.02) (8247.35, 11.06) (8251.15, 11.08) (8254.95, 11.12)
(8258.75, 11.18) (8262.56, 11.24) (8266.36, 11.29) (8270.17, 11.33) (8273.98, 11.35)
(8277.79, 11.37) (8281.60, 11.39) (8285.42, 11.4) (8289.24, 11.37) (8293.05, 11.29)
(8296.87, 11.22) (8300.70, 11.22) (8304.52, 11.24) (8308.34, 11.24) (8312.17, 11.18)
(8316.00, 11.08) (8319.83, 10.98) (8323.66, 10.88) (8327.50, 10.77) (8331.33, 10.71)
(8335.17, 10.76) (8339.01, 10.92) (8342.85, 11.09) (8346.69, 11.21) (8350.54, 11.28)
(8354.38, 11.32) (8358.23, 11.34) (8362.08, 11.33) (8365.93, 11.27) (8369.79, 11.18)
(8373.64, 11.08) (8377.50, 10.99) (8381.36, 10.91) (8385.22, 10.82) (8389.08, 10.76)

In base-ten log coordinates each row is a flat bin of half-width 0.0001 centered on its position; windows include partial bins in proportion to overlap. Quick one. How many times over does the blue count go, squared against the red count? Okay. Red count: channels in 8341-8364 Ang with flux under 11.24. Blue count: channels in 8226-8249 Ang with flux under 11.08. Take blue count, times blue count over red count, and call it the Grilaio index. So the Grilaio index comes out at 18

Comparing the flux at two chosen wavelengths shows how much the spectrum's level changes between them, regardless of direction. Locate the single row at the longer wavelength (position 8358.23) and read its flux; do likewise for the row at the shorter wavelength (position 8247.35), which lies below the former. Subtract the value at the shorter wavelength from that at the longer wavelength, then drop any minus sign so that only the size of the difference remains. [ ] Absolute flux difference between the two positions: 0.28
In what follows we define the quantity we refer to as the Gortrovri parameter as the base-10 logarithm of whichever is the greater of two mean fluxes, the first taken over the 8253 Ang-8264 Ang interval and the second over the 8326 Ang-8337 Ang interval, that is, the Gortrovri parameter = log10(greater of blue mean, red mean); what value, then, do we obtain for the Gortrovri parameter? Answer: 1.048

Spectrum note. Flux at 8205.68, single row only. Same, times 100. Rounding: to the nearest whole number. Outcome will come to 1101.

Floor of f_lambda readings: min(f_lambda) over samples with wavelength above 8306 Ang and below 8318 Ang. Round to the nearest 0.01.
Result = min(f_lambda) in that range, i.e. 11.08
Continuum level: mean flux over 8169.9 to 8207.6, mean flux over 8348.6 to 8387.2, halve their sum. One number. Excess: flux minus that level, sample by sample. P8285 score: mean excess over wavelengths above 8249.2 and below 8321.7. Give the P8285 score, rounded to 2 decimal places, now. 0.13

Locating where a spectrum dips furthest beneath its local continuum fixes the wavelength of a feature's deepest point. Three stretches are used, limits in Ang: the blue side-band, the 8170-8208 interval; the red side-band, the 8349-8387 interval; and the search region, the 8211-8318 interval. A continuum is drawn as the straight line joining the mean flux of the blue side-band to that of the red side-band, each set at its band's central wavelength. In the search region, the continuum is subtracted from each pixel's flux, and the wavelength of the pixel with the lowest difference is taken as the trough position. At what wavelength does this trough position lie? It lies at 8235.96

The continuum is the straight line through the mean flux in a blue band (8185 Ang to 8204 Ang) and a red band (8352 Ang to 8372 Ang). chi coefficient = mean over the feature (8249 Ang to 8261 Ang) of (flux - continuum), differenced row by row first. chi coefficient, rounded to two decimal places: 0.05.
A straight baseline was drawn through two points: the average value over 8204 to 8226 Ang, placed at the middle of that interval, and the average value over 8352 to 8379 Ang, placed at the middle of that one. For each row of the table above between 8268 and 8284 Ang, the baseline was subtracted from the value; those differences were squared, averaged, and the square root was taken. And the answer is 0.20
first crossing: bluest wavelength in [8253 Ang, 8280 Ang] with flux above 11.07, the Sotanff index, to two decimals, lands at 8254.95 Ang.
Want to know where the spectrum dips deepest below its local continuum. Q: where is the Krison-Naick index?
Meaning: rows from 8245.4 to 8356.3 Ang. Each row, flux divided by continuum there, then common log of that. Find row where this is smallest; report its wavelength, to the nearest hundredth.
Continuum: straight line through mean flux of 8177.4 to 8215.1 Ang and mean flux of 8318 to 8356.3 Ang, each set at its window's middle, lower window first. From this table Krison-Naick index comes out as 8331.33 Ang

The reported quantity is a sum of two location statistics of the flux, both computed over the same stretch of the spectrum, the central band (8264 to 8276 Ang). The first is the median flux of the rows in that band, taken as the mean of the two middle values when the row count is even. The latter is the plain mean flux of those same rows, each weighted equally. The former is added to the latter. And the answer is 22.7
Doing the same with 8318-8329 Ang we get 21.8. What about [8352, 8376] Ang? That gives 22.5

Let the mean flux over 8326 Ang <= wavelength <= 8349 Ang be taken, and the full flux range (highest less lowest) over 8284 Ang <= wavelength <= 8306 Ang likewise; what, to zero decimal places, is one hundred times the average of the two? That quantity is 555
